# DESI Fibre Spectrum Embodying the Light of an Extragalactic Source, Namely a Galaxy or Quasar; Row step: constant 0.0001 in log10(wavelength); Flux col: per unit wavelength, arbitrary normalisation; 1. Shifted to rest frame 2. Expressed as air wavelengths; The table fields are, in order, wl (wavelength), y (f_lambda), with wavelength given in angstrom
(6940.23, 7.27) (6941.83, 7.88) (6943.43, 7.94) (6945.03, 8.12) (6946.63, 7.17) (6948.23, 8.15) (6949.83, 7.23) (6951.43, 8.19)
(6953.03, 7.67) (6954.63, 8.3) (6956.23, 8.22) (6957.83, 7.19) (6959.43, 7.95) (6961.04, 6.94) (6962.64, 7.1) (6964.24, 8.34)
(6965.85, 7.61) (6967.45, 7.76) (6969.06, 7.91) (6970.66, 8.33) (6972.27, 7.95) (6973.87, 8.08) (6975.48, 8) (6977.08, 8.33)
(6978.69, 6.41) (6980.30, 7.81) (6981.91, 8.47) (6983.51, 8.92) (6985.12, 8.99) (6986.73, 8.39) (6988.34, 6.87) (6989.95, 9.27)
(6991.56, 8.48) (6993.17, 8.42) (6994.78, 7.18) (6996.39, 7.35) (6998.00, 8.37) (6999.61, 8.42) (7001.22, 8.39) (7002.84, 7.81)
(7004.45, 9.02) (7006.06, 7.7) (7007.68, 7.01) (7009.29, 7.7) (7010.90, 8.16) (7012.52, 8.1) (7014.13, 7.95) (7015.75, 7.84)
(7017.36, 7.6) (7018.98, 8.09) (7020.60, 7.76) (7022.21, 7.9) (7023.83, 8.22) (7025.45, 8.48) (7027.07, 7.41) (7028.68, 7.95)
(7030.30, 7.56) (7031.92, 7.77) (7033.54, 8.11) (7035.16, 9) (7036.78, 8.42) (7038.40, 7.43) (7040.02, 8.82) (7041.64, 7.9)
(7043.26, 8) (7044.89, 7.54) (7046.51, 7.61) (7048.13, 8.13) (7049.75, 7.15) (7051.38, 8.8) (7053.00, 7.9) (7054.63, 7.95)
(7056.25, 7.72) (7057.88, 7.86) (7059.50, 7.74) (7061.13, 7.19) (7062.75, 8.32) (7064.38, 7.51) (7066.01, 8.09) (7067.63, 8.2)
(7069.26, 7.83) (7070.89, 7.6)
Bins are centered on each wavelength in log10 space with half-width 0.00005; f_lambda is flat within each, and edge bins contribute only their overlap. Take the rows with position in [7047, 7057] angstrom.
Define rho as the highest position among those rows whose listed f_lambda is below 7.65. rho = 7049.75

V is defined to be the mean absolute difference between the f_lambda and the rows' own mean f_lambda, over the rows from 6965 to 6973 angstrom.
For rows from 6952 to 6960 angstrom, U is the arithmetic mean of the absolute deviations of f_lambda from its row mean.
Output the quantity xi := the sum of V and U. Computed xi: 0.5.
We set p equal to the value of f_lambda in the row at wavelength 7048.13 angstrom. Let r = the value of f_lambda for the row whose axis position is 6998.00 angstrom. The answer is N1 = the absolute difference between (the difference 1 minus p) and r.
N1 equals 15.5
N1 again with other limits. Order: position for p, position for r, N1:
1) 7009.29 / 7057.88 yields 14.6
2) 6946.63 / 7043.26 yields 14.2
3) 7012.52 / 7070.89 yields 14.7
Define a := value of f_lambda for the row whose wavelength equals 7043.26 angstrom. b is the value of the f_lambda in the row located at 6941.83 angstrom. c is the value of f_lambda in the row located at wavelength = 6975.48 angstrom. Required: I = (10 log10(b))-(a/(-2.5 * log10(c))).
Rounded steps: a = 8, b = 7.88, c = 8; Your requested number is 12.5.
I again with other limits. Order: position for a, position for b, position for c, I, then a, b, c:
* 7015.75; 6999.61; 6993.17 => 12.6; 7.84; 8.42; 8.42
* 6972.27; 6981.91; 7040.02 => 12.6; 7.95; 8.47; 8.82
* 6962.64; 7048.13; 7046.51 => 12.3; 7.1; 8.13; 7.61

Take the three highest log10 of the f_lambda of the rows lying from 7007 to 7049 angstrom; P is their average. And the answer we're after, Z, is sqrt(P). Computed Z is 0.971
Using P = 0.943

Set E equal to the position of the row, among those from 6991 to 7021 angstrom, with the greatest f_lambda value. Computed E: 7004.45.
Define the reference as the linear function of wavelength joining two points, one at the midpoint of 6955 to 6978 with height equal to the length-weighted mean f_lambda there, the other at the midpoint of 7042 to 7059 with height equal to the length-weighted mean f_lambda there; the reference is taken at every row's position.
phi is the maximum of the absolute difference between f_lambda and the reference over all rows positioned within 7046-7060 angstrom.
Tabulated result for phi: 0.9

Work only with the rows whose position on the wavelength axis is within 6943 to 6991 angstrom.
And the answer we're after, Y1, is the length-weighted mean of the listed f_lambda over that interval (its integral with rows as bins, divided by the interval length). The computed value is 7.92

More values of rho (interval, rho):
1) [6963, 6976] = 6965.85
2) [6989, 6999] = 6996.39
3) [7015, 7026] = 7017.36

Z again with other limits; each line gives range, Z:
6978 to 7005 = 0.979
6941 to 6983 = 0.961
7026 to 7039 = 0.964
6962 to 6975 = 0.957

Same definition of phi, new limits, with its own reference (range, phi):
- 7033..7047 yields 1.1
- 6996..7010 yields 1.2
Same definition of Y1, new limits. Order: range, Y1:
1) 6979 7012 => 8.11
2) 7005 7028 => 7.87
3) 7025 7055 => 7.99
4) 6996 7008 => 8.07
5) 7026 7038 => 8.02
